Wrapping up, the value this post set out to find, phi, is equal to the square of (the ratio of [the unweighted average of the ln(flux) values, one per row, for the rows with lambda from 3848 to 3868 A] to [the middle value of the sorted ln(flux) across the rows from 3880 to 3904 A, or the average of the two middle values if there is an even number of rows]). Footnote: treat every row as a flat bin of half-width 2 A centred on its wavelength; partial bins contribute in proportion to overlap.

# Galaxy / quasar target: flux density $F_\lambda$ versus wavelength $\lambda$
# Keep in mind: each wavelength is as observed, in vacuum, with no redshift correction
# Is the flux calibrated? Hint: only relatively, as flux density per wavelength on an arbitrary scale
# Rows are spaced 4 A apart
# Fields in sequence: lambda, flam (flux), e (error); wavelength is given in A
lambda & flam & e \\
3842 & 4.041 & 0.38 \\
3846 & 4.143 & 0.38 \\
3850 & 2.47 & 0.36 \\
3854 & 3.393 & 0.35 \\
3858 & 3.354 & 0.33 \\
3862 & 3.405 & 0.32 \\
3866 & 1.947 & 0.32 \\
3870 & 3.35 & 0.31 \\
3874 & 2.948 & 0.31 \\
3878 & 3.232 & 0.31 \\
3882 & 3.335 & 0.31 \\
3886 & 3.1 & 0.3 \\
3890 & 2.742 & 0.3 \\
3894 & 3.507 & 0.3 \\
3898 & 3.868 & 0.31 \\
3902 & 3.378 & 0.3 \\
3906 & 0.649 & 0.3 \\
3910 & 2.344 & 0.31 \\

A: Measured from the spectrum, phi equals 0.75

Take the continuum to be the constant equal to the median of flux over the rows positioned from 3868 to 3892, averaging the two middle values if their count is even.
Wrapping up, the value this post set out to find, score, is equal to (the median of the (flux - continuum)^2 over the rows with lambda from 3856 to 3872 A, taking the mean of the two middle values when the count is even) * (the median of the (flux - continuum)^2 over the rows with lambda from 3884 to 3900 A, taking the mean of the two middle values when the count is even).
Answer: 0.007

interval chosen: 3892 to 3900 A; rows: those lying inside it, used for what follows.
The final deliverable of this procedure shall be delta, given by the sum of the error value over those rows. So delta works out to 0.61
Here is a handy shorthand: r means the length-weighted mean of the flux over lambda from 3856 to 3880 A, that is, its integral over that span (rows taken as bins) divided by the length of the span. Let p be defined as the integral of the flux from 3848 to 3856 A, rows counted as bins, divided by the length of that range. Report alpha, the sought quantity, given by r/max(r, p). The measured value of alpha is 1.00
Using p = 2.93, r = 3.04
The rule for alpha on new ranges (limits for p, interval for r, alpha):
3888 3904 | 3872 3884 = 0.94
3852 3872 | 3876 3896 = 1.00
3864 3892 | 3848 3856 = 0.99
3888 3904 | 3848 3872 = 0.89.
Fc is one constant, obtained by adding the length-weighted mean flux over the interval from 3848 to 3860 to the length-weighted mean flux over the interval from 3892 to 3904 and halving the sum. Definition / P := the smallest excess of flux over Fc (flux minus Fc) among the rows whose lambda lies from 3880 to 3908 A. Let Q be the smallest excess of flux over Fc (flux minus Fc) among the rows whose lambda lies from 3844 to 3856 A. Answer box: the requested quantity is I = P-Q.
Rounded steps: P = -2.7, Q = -0.86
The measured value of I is -1.8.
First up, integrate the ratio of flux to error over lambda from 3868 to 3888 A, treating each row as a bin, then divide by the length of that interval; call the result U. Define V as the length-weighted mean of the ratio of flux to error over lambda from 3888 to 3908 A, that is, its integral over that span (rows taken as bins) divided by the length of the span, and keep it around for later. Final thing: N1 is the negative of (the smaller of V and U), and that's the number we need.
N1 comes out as -9.3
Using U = 10.4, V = 9.3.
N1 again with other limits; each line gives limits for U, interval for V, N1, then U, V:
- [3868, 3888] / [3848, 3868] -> -8.7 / 10.4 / 8.7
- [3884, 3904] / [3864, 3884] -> -9.5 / 11.0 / 9.5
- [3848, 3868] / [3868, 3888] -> -8.7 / 8.7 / 10.4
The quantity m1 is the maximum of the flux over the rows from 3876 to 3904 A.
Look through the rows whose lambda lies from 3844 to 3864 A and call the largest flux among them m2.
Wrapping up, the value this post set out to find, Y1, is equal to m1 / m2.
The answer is 0.93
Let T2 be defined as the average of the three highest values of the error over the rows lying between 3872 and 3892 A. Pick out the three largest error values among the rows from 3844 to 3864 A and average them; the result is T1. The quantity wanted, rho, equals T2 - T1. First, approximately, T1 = 0.36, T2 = 0.310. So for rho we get -0.053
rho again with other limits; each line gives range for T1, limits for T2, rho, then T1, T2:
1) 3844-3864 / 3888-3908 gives -0.060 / 0.36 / 0.303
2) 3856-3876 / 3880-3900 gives -0.017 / 0.32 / 0.307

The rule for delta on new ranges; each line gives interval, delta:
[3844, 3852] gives 0.74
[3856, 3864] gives 0.65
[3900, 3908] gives 0.60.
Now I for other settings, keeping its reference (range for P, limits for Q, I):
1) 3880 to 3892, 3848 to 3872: 0.8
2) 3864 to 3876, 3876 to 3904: -0.8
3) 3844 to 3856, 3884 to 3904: -0.3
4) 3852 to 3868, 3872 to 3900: -0.8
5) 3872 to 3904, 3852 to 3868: 0.8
